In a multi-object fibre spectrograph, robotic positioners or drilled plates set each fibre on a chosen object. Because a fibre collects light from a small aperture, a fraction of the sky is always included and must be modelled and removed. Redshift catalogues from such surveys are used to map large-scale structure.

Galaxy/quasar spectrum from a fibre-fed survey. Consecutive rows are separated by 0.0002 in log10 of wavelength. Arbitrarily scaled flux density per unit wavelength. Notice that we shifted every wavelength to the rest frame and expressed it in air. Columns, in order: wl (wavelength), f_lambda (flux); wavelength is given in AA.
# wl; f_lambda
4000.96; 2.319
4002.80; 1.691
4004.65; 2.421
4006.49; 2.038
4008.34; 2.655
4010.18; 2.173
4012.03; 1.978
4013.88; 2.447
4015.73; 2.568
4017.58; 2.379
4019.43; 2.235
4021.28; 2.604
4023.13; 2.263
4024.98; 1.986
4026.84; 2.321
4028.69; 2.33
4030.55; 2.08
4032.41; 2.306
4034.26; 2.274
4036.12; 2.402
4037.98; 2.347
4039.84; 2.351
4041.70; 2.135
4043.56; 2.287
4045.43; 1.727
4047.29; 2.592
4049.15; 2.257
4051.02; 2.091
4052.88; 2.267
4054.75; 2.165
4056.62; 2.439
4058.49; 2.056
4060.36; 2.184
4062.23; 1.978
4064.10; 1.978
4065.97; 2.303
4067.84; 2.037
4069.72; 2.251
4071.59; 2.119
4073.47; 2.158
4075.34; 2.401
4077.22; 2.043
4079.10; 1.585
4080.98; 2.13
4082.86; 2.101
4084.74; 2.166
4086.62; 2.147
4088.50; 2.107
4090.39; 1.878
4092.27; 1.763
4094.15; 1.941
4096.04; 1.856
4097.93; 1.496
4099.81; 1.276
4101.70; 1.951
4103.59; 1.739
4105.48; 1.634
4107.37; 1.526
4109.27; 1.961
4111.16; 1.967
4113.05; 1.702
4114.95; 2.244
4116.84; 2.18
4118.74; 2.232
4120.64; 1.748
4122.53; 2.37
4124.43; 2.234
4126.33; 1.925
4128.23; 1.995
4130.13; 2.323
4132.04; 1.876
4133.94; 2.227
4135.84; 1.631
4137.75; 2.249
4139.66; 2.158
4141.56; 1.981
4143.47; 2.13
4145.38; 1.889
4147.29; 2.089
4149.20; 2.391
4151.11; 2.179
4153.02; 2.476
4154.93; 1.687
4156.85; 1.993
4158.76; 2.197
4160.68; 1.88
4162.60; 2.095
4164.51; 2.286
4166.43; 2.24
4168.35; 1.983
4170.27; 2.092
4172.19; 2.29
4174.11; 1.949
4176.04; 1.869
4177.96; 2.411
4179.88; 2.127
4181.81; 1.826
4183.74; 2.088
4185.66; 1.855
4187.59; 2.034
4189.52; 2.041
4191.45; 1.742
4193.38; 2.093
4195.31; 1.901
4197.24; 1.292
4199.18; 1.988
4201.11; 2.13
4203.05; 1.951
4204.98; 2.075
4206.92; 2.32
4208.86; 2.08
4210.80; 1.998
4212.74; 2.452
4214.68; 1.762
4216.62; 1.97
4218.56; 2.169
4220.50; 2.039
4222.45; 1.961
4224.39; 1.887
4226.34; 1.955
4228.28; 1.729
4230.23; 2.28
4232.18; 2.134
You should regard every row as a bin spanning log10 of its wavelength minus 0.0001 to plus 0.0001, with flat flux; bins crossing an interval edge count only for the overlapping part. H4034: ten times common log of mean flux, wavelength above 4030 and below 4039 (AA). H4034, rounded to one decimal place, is 3.6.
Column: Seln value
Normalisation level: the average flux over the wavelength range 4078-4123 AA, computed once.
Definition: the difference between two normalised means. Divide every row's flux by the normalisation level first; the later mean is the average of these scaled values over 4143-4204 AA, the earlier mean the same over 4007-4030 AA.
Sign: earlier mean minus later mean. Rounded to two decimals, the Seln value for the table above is 0.15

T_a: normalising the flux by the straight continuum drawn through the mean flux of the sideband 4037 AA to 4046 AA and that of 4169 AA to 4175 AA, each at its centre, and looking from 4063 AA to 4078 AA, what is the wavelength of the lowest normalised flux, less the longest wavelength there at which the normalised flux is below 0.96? -13.1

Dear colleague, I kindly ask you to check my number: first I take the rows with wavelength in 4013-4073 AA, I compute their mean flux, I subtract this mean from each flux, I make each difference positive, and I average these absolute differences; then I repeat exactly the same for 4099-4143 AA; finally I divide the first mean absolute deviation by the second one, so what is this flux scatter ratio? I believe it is 0.65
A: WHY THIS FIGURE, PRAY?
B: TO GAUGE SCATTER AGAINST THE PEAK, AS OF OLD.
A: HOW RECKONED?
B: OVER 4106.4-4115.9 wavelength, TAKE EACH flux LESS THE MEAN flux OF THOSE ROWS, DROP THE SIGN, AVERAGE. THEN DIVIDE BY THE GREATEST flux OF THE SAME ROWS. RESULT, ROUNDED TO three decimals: 0.095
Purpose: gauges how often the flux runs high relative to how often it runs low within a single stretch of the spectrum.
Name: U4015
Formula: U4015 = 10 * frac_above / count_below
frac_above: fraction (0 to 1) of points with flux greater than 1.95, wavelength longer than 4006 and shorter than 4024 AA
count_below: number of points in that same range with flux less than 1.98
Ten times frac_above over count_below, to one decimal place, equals 10.0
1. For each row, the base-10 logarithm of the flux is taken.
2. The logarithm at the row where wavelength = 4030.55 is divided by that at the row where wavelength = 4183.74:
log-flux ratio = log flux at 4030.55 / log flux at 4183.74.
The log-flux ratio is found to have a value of 0.99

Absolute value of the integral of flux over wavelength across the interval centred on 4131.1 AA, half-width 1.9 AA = 8.0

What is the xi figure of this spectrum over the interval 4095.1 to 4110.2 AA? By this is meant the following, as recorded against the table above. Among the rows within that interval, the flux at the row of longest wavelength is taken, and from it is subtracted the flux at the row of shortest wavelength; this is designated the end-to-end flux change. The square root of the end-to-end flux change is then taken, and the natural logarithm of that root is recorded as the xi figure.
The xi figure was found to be -1.1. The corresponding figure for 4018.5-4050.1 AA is -1.9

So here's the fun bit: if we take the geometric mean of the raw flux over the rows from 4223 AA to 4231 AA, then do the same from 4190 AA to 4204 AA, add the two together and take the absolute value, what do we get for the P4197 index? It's 3.80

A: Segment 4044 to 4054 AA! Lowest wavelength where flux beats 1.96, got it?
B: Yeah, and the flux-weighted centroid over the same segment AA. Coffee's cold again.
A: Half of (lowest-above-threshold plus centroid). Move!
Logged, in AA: 4048.3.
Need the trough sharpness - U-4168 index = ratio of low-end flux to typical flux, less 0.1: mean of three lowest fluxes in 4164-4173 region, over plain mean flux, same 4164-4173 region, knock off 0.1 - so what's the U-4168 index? 0.87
